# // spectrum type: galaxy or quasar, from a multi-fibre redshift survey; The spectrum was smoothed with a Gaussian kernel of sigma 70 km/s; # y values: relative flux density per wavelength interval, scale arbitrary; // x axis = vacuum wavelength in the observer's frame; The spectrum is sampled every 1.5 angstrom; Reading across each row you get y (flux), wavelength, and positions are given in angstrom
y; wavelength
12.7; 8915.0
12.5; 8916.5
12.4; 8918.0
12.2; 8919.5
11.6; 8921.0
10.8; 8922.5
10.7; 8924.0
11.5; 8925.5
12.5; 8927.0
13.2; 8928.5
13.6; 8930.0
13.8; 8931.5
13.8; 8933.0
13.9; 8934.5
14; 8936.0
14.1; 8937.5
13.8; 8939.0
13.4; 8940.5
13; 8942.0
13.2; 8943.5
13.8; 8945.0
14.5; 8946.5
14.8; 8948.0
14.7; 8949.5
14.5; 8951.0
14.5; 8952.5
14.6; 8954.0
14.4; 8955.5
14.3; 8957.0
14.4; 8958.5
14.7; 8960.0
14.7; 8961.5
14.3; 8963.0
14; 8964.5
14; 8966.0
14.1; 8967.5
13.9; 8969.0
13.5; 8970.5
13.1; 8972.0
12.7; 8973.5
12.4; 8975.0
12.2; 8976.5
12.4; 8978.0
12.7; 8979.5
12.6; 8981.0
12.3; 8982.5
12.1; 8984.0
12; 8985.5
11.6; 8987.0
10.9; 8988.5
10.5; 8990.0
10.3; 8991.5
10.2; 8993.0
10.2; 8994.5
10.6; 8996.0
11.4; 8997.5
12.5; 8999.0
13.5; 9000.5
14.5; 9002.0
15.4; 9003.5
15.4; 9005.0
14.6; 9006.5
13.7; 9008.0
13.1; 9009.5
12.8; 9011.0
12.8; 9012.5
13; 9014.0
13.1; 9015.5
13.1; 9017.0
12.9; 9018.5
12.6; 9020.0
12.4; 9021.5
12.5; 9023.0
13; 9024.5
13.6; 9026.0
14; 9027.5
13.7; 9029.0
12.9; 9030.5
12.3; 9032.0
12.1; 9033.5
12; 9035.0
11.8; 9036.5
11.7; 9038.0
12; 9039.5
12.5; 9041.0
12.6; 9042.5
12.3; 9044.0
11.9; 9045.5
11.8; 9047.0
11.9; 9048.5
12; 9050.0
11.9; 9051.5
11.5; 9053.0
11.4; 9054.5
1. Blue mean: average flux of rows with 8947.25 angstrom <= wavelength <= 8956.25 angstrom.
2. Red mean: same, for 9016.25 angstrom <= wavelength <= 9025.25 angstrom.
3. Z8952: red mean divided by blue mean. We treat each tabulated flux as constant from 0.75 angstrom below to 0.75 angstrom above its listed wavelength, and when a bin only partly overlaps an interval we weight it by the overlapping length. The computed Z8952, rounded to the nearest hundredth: 0.87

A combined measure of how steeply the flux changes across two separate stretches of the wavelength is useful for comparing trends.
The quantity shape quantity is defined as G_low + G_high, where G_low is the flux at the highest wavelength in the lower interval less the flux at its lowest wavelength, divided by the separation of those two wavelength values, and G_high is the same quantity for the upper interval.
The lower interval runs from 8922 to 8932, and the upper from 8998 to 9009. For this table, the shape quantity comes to 0.47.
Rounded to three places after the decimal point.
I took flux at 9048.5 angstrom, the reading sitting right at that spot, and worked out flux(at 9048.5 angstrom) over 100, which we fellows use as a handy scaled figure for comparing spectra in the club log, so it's 0.119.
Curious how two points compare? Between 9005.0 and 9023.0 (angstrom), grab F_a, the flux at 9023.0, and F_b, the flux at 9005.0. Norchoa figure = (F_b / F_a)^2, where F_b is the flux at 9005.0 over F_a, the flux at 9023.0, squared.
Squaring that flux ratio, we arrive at 1.52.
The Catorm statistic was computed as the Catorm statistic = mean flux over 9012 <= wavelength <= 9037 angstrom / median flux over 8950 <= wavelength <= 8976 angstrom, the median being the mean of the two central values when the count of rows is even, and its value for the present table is 0.90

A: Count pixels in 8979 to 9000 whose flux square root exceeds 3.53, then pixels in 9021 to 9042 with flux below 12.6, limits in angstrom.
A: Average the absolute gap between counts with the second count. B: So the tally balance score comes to 7.50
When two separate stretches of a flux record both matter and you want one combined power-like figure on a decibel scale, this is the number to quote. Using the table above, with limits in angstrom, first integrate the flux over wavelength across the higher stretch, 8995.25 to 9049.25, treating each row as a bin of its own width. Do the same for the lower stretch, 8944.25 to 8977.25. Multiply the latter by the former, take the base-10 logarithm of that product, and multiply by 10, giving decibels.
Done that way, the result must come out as 55.1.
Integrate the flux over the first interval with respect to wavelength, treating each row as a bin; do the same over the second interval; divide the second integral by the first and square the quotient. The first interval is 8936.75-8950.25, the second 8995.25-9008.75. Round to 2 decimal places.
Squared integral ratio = 0.94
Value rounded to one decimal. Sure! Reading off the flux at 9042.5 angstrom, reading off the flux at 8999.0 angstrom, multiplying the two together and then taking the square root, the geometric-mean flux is 12.5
